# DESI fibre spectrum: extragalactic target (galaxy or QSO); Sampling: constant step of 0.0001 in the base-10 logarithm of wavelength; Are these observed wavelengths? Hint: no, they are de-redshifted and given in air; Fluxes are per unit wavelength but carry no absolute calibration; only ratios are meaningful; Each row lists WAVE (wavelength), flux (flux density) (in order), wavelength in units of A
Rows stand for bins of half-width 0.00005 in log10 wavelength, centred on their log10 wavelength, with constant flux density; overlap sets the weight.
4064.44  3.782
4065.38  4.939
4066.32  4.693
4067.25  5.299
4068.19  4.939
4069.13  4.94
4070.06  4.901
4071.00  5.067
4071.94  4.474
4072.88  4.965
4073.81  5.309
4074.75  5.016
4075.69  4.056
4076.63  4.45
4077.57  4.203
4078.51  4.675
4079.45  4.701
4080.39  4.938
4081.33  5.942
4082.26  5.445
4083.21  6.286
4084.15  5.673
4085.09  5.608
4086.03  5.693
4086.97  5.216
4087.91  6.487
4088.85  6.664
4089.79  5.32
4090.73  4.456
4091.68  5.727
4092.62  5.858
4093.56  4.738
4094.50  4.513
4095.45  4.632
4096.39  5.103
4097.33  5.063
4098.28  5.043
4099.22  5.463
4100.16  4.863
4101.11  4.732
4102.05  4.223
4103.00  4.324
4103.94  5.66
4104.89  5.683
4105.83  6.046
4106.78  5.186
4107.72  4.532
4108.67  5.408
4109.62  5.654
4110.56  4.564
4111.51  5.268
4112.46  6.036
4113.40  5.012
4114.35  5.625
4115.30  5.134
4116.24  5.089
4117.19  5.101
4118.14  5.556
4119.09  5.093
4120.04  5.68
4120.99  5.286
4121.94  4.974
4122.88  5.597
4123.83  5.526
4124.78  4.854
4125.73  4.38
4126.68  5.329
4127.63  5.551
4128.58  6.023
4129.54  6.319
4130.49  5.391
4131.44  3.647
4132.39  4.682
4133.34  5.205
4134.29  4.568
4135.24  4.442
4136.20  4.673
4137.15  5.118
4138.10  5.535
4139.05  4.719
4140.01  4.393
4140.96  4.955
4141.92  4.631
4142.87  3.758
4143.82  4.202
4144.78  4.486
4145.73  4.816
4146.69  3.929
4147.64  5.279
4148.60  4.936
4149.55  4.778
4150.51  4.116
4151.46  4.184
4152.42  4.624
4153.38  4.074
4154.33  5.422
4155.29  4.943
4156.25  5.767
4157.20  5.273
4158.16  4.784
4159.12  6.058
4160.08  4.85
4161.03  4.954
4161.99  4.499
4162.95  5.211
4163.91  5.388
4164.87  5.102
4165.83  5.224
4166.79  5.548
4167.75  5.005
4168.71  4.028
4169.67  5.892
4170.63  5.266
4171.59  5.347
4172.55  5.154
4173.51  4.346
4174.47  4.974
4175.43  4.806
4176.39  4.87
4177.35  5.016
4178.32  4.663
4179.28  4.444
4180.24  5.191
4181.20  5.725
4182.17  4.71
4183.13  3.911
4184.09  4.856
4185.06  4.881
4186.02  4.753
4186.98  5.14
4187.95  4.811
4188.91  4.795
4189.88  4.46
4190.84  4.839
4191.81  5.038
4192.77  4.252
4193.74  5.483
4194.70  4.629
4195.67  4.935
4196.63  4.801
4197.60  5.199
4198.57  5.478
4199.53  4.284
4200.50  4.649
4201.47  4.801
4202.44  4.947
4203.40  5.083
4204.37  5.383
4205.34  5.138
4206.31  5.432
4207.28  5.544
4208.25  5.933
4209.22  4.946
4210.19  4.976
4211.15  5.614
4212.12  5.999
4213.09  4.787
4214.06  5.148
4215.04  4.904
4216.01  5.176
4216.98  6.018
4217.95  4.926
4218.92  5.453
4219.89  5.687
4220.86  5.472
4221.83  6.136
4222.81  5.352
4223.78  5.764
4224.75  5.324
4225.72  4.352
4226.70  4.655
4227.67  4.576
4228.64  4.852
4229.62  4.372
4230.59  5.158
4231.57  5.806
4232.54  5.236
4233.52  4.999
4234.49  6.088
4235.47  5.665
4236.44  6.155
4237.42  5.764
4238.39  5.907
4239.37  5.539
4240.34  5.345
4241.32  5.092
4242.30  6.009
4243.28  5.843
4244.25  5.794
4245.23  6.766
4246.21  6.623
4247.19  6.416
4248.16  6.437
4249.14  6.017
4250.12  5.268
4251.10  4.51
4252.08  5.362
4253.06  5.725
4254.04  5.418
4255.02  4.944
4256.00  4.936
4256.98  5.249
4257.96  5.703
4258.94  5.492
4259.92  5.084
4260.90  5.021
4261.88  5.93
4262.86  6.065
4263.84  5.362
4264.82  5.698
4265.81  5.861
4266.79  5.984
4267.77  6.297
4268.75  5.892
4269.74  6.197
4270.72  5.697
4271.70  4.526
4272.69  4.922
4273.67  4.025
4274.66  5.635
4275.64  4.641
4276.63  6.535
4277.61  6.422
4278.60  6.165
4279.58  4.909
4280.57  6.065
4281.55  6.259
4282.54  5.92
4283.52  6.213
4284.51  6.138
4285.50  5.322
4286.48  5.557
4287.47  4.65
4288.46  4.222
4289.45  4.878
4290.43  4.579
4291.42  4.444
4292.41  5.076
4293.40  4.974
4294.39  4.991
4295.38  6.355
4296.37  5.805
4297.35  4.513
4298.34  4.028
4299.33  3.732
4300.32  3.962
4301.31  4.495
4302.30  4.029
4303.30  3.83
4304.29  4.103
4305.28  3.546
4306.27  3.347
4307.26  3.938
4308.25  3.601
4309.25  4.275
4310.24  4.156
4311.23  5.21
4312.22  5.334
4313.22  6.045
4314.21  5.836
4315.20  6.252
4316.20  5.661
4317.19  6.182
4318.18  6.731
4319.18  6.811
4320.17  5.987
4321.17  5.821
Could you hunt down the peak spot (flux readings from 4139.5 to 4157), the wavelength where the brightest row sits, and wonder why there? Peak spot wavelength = 4156.25 A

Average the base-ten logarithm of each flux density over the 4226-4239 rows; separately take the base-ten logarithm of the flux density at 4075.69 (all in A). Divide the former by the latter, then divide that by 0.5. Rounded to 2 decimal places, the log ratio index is 2.38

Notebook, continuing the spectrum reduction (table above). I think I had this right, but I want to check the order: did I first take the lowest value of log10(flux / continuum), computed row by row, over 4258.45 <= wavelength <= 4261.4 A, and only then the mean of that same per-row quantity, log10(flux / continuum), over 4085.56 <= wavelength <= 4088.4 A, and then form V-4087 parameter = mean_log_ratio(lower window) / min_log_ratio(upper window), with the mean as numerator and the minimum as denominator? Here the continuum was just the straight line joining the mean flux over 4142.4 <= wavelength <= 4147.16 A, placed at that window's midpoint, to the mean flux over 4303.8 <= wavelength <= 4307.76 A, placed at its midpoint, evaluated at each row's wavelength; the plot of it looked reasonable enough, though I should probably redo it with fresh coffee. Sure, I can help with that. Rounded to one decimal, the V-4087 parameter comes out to 1.0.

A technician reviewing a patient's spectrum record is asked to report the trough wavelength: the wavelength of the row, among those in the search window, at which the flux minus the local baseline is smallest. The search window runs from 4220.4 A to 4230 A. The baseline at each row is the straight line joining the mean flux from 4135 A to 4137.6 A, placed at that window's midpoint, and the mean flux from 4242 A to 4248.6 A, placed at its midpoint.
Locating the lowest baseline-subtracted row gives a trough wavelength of 4229.62 A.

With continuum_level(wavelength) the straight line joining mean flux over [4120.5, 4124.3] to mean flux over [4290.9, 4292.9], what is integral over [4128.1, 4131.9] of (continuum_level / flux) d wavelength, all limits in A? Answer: 4.0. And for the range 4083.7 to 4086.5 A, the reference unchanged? 2.7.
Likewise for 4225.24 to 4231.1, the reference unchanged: 6.3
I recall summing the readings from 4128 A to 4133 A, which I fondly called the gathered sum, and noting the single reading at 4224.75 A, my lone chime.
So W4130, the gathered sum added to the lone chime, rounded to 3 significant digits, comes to 31.4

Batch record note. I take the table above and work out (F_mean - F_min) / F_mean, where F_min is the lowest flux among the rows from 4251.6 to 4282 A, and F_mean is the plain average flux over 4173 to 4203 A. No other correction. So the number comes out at 0.17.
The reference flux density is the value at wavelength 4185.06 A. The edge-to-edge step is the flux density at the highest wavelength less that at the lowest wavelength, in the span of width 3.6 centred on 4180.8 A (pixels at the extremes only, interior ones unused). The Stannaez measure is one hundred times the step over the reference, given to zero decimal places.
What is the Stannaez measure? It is 5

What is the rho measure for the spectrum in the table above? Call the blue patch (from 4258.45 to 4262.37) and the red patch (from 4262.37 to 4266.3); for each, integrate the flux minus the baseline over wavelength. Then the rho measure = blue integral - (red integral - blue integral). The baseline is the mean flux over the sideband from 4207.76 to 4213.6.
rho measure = -1.4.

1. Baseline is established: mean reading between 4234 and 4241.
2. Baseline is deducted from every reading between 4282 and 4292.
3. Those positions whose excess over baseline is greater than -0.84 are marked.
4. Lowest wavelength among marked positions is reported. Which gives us 4282.54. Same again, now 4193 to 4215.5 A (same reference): 4193.74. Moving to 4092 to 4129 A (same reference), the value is 4092.62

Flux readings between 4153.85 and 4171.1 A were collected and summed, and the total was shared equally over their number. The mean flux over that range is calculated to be 5.18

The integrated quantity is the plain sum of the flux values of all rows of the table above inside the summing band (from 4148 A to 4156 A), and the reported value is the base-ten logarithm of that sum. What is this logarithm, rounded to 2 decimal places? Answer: 1.57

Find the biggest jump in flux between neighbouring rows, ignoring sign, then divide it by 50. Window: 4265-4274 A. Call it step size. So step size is 0.023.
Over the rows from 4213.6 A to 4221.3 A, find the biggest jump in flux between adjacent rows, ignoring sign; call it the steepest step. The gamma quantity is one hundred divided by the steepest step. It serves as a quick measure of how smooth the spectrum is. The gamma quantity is 92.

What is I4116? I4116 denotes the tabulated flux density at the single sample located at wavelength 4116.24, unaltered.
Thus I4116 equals 5.089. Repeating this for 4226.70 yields 4.655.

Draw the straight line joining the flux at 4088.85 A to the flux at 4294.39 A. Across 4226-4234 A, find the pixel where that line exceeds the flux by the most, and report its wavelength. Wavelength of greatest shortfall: 4229.62 A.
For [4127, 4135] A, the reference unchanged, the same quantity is 4131.44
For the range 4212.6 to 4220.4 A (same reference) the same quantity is 4213.09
